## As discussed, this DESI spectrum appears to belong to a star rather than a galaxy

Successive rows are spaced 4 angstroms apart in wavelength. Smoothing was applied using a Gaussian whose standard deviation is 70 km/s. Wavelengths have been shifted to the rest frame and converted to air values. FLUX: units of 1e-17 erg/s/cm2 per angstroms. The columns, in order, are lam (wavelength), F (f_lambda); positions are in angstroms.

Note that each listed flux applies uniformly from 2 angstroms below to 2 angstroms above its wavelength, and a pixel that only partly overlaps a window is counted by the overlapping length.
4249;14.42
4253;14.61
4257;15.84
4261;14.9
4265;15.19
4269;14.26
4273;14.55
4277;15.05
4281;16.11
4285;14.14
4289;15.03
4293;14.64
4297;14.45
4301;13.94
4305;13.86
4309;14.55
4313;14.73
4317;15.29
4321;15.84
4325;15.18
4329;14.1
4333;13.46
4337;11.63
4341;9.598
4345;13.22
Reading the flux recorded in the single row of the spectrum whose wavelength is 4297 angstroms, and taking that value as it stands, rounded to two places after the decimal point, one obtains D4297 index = 14.45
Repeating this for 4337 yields 11.63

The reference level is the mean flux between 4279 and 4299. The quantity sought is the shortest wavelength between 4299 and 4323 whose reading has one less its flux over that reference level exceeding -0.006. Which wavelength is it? 4301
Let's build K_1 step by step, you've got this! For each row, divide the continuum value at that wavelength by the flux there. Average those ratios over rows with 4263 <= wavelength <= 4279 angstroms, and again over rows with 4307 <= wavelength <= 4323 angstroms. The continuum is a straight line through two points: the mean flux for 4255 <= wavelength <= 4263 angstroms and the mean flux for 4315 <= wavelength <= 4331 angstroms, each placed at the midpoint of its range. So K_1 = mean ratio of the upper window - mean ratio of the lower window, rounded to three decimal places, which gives -0.035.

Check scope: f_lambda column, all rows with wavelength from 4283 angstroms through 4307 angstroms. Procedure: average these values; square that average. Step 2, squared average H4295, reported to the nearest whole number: 206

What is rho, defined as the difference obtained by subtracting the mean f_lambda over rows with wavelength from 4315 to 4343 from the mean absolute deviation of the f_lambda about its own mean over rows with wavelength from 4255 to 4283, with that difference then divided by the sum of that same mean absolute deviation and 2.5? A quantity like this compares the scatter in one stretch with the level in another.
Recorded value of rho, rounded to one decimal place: -4.4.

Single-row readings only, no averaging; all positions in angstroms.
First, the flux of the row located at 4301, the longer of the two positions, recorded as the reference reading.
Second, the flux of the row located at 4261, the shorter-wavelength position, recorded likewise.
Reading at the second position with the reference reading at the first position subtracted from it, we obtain 1.0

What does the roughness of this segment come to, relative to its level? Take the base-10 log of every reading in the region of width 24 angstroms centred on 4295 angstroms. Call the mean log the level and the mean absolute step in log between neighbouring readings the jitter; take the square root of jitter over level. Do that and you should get 0.103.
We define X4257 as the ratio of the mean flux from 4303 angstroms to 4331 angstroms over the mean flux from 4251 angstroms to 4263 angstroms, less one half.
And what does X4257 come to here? 0.479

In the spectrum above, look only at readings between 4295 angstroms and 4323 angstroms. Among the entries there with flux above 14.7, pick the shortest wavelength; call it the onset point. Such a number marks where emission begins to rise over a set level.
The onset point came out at 4313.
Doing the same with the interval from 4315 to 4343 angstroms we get 4317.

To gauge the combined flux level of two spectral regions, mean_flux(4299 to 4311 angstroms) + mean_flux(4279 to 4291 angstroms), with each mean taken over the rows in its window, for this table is 29.2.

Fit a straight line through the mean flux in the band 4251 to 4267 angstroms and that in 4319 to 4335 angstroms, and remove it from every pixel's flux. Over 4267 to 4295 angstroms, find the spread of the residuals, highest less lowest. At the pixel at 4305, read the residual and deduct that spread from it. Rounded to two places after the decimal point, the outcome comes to -2.88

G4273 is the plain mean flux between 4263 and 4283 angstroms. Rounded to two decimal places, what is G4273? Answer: 15.03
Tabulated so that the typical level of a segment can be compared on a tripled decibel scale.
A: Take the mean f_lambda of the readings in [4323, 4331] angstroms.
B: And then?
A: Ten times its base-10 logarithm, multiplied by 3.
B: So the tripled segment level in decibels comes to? 35.0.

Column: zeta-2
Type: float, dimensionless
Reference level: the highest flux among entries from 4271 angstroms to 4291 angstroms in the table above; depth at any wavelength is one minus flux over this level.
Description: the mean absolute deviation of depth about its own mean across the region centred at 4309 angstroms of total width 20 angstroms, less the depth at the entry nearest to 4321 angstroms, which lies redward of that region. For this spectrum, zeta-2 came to 0.012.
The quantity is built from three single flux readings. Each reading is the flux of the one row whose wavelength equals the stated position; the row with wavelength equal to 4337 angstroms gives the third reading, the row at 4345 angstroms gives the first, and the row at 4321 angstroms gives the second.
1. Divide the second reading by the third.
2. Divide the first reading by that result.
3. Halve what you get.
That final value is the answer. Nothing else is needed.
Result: 4.9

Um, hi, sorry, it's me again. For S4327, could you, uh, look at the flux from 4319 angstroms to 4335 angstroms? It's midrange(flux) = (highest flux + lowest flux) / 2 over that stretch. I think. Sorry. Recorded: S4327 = 14.65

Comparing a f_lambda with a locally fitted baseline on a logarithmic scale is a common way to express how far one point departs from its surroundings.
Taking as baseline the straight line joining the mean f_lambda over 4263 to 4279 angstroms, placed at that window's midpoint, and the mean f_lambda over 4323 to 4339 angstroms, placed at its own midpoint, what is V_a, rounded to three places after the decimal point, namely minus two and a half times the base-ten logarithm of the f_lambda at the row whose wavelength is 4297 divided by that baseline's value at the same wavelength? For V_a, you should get -0.015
